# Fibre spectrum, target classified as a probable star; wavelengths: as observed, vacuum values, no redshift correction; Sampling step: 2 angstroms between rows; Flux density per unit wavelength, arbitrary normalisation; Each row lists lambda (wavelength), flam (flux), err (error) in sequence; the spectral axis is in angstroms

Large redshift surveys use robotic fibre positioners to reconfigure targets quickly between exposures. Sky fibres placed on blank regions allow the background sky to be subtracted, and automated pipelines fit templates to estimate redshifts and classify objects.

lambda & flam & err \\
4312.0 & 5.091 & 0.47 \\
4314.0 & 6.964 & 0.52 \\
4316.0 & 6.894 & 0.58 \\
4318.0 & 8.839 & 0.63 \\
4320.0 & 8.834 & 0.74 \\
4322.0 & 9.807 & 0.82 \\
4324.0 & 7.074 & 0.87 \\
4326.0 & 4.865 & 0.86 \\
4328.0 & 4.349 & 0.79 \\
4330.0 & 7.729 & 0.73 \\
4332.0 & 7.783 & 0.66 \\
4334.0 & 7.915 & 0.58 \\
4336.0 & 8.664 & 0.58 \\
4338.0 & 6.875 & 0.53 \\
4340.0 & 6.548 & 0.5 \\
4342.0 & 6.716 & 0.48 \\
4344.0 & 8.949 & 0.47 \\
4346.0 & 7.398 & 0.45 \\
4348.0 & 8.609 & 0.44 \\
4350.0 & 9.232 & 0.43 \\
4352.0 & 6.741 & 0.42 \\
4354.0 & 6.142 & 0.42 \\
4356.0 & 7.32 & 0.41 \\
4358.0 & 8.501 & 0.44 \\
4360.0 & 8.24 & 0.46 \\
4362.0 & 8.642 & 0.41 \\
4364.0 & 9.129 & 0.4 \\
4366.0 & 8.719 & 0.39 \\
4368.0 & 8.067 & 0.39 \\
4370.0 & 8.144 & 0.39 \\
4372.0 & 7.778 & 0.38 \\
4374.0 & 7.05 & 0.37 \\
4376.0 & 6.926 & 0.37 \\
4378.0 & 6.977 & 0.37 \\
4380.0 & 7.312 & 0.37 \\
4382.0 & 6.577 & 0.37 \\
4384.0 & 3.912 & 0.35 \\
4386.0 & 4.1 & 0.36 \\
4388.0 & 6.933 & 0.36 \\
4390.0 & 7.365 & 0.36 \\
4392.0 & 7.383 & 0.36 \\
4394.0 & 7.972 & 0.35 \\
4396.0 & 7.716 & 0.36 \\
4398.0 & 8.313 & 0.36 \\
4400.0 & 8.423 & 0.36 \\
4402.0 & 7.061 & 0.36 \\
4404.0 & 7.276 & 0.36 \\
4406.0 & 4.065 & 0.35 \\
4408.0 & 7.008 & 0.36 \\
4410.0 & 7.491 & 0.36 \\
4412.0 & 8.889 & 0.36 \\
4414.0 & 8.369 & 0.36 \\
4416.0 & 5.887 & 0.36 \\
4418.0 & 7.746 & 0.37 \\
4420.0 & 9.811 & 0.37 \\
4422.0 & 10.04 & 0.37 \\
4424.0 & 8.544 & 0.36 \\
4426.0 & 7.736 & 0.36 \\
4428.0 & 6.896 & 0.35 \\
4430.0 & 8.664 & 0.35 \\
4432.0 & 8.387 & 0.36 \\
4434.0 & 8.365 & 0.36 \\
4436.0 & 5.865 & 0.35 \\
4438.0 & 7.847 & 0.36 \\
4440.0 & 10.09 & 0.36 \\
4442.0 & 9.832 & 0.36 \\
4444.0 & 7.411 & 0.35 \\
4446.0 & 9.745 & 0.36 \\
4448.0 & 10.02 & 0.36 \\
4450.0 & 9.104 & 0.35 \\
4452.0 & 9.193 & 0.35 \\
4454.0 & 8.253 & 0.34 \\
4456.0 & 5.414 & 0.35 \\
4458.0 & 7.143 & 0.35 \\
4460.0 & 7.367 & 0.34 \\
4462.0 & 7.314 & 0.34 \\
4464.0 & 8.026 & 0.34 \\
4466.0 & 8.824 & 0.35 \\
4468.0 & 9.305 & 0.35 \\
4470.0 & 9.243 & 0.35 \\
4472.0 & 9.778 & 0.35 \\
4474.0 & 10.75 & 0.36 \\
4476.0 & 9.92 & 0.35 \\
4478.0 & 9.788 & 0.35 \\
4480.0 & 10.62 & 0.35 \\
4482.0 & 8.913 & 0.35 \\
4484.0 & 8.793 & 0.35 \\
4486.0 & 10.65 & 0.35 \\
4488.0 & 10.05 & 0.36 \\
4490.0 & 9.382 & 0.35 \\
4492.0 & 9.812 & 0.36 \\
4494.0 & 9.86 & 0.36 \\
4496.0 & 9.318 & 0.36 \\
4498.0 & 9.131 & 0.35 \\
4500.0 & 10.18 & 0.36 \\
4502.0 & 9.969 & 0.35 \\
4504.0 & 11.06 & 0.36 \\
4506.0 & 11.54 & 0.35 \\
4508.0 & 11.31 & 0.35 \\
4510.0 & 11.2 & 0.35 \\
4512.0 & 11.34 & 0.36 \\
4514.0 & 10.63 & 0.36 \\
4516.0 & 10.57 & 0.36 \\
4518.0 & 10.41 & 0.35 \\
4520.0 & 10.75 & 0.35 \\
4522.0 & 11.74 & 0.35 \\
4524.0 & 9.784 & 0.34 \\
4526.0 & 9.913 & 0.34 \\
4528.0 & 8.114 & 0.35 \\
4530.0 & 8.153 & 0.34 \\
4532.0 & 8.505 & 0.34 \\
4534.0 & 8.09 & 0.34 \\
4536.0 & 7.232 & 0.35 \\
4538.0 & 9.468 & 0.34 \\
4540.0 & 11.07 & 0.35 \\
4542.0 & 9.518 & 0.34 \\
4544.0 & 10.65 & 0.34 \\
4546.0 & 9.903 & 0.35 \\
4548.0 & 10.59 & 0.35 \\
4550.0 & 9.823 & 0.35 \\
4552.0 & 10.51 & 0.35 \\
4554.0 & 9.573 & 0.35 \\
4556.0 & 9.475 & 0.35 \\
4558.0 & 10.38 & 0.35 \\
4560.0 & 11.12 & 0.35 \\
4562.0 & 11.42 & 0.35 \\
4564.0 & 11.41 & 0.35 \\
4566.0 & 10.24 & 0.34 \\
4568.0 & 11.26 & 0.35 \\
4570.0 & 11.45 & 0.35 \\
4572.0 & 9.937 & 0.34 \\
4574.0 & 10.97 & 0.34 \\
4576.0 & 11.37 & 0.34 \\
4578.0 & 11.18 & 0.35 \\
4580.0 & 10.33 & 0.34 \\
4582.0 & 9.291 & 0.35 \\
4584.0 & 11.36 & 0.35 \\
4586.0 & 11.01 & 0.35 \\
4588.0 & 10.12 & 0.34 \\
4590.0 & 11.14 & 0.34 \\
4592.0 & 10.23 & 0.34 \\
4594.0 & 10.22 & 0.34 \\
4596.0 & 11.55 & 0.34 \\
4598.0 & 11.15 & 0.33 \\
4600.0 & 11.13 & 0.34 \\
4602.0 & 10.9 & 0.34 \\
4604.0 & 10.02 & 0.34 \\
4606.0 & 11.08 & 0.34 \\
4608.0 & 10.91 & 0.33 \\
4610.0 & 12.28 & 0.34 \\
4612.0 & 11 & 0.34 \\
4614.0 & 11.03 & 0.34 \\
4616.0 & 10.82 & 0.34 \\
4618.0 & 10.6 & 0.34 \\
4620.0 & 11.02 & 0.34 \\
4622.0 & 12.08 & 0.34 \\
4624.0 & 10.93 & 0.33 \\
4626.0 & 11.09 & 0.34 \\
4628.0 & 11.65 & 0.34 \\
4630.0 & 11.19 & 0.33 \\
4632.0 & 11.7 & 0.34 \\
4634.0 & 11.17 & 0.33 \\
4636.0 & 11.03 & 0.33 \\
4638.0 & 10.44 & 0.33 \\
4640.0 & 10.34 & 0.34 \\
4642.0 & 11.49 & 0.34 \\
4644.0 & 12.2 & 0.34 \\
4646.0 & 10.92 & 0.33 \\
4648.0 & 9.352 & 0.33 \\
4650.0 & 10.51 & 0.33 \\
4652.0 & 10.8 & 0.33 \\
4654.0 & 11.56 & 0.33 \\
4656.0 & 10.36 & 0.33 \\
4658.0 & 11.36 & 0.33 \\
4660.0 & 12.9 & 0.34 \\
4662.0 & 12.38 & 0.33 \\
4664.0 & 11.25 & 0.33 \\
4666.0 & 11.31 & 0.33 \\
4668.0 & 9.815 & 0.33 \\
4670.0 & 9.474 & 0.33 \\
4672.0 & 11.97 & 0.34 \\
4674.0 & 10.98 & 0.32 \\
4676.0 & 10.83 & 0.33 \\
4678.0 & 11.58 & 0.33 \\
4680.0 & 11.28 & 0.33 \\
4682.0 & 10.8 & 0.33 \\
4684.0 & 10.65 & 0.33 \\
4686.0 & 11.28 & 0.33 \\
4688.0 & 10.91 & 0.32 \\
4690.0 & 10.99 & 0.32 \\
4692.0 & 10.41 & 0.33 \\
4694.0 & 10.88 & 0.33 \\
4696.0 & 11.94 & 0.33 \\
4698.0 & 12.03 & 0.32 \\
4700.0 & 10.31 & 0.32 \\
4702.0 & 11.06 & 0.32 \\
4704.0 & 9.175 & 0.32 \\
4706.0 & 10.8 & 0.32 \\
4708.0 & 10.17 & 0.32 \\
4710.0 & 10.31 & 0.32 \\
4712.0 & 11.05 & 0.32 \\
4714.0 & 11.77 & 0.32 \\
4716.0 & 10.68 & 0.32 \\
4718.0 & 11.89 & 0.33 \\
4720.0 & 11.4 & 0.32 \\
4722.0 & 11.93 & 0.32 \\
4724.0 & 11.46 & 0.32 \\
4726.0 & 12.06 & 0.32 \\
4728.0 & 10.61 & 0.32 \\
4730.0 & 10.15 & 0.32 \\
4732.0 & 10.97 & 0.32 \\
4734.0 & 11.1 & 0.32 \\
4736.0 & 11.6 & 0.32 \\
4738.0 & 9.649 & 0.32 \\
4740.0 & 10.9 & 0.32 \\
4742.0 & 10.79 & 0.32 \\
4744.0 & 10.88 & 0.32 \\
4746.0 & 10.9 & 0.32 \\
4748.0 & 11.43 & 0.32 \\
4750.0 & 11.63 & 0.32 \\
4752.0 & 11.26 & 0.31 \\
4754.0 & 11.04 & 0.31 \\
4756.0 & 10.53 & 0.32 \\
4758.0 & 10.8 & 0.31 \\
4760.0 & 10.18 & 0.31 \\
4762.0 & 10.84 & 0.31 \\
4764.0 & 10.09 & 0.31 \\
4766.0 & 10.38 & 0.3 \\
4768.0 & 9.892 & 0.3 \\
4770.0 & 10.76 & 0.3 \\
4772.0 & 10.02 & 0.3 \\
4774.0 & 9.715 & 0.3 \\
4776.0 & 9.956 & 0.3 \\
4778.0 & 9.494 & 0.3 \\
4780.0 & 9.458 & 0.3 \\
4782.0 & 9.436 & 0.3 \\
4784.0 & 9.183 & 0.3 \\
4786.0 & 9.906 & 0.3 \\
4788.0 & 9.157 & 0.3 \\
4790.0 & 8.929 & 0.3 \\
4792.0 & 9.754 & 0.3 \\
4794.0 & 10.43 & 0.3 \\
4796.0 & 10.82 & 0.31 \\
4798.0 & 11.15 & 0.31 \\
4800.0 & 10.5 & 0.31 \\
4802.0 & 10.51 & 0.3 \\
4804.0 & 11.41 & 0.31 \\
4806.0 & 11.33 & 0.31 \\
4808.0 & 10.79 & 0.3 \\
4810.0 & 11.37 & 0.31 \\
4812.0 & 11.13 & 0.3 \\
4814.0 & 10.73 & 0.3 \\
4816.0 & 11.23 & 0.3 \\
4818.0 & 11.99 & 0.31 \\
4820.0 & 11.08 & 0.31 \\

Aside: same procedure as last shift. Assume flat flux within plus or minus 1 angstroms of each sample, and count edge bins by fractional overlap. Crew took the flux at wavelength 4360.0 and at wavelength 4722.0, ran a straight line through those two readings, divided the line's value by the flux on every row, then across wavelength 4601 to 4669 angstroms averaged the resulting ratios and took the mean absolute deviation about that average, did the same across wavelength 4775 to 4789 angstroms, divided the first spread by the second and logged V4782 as 1.4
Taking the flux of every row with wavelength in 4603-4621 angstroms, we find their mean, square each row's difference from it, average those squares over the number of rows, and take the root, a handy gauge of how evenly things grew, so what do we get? 0.56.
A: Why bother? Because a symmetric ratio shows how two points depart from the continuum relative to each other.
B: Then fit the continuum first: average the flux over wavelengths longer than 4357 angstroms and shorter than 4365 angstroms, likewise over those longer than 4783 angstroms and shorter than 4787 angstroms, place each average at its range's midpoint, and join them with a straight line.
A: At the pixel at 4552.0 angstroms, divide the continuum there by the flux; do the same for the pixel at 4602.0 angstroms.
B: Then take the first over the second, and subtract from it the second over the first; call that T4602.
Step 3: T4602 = 0.0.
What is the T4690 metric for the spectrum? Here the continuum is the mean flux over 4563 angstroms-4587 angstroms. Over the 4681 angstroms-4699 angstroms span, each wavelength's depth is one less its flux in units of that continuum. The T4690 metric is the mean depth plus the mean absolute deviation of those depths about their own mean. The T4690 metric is 0.014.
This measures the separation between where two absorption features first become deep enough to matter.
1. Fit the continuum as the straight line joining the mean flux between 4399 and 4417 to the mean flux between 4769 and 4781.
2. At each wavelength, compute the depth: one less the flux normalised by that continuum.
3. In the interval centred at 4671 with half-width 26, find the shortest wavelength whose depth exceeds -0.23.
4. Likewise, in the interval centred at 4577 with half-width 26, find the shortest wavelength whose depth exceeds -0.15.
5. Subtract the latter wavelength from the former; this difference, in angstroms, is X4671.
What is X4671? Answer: 90 angstroms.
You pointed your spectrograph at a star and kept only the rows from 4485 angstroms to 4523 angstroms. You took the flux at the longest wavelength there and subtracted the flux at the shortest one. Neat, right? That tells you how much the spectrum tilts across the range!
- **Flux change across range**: 1.1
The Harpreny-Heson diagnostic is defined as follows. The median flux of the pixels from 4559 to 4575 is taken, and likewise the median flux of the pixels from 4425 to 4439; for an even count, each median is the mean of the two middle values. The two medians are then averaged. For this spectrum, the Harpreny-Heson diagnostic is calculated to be 9.5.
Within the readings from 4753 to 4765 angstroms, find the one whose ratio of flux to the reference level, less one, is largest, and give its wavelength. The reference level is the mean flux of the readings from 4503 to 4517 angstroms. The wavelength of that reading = 4754.0 angstroms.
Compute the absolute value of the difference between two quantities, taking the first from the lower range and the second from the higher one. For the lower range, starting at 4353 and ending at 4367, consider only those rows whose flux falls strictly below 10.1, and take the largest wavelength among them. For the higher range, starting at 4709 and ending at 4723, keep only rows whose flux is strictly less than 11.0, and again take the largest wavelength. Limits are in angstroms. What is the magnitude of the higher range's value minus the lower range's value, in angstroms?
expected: 350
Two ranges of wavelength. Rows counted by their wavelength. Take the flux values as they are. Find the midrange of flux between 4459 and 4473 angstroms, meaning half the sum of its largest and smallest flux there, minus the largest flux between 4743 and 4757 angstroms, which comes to -3.08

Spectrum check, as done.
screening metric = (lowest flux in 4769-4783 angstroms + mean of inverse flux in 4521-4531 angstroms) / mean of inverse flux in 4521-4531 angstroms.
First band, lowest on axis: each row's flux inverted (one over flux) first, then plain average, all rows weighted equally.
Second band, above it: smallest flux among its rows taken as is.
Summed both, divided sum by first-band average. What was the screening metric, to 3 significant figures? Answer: 89.3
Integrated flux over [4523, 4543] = 180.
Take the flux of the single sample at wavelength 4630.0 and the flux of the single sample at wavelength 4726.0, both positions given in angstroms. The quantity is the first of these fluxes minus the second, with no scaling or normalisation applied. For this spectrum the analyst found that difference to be -1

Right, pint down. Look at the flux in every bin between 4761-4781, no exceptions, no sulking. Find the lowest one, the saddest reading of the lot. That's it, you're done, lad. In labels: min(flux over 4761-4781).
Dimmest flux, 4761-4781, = 9.458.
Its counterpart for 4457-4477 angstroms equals 7.143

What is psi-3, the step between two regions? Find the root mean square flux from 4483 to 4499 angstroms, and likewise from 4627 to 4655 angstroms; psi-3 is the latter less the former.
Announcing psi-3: 1.4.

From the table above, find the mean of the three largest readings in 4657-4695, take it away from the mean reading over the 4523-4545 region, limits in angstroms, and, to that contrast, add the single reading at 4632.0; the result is 8.4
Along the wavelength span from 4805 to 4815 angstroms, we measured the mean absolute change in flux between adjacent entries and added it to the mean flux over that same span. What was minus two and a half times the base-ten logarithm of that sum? -2.65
